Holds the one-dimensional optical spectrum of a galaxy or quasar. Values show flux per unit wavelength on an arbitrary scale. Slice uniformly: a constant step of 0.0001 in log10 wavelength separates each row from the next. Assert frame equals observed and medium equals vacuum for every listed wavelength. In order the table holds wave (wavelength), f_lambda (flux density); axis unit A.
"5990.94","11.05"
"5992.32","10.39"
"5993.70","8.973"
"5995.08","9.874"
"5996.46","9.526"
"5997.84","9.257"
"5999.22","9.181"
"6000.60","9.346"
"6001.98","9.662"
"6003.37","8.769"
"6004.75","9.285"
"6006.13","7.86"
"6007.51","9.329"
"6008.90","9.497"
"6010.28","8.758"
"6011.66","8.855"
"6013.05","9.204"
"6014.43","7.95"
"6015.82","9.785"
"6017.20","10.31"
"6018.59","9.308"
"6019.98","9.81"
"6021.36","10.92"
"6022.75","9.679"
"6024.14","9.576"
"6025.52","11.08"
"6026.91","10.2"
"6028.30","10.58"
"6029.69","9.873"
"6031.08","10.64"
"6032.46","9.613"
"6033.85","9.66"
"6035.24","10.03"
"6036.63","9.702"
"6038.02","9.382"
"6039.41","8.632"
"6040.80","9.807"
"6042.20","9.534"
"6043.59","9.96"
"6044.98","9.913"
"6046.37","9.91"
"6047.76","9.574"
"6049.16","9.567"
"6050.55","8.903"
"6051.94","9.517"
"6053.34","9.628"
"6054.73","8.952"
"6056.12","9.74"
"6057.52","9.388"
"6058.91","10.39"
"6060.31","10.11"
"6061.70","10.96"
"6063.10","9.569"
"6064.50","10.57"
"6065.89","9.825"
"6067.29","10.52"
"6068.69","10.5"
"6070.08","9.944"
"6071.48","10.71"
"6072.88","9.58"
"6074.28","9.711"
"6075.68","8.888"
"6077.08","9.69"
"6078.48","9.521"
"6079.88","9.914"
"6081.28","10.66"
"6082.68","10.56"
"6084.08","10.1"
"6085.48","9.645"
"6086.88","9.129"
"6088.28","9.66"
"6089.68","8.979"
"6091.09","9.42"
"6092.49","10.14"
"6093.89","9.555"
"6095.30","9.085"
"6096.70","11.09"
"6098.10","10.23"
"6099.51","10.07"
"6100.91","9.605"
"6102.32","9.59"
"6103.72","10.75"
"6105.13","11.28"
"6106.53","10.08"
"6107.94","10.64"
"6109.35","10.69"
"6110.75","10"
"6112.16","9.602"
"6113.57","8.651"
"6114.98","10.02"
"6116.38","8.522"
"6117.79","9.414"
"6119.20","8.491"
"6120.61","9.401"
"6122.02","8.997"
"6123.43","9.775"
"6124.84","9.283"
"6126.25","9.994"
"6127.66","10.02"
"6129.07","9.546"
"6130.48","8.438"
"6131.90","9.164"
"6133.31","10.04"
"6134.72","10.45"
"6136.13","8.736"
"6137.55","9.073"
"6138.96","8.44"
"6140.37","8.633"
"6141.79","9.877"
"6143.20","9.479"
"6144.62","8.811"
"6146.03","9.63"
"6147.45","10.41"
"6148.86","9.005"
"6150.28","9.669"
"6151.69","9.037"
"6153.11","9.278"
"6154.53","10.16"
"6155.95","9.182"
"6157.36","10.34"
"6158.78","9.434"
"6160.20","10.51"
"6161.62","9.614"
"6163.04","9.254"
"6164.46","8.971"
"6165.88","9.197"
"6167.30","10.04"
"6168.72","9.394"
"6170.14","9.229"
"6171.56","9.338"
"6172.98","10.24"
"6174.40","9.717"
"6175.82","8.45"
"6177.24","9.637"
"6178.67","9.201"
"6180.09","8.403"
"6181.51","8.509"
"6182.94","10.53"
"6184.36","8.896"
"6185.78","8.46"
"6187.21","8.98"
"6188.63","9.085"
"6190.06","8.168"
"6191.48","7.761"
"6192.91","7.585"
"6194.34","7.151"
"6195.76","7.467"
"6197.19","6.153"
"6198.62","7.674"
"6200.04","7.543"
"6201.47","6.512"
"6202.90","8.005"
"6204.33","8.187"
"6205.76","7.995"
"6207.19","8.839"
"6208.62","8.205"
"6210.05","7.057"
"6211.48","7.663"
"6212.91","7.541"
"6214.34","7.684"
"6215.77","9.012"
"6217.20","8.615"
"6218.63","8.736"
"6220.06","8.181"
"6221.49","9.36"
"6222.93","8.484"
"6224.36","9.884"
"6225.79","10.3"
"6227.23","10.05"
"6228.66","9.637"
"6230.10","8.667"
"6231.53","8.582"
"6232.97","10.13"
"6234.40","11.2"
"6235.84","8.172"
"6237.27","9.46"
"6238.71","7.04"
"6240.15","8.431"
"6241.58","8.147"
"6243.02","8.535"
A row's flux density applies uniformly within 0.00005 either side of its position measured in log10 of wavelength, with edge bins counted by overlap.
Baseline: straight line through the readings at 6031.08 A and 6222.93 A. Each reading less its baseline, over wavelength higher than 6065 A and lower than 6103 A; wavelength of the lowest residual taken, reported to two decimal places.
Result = 6075.68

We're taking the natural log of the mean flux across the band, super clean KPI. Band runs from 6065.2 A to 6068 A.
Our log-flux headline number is 2.32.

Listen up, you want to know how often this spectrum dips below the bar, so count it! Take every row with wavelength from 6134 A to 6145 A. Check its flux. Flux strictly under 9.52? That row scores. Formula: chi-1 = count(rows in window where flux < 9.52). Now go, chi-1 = 6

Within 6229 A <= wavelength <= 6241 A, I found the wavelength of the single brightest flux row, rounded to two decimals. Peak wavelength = 6234.40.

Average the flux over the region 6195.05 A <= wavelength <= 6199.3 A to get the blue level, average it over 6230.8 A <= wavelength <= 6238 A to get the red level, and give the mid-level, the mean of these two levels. 8.3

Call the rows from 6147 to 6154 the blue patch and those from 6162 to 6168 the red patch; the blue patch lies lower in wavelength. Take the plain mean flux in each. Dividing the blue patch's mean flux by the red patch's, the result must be 1.01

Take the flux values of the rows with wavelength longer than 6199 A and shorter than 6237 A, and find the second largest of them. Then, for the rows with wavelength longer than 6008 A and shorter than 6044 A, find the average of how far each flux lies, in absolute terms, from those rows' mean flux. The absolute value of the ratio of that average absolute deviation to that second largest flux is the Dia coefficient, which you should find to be 0.049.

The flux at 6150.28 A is 9.669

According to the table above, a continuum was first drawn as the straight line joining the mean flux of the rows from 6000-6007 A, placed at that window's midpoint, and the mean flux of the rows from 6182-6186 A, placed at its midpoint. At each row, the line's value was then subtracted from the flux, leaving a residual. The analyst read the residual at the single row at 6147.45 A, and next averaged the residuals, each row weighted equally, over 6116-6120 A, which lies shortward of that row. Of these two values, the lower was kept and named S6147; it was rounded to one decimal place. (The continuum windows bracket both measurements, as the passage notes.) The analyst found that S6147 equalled -0.4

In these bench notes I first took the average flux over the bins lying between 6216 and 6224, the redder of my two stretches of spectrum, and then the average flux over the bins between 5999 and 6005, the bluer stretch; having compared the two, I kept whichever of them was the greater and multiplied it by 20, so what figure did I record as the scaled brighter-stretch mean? 185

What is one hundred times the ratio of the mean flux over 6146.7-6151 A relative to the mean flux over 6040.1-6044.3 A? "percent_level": 99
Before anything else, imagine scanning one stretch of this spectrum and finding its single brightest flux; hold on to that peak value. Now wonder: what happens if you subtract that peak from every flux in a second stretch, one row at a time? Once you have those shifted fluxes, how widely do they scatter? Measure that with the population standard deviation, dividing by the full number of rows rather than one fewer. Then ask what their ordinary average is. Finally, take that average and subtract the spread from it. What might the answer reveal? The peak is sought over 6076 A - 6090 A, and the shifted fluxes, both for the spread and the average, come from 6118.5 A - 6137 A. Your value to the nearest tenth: -1.9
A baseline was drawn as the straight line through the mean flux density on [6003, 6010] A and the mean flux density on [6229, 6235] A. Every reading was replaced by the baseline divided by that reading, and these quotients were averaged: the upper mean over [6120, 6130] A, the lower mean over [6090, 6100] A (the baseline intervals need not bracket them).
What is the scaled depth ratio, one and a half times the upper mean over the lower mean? 1.57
